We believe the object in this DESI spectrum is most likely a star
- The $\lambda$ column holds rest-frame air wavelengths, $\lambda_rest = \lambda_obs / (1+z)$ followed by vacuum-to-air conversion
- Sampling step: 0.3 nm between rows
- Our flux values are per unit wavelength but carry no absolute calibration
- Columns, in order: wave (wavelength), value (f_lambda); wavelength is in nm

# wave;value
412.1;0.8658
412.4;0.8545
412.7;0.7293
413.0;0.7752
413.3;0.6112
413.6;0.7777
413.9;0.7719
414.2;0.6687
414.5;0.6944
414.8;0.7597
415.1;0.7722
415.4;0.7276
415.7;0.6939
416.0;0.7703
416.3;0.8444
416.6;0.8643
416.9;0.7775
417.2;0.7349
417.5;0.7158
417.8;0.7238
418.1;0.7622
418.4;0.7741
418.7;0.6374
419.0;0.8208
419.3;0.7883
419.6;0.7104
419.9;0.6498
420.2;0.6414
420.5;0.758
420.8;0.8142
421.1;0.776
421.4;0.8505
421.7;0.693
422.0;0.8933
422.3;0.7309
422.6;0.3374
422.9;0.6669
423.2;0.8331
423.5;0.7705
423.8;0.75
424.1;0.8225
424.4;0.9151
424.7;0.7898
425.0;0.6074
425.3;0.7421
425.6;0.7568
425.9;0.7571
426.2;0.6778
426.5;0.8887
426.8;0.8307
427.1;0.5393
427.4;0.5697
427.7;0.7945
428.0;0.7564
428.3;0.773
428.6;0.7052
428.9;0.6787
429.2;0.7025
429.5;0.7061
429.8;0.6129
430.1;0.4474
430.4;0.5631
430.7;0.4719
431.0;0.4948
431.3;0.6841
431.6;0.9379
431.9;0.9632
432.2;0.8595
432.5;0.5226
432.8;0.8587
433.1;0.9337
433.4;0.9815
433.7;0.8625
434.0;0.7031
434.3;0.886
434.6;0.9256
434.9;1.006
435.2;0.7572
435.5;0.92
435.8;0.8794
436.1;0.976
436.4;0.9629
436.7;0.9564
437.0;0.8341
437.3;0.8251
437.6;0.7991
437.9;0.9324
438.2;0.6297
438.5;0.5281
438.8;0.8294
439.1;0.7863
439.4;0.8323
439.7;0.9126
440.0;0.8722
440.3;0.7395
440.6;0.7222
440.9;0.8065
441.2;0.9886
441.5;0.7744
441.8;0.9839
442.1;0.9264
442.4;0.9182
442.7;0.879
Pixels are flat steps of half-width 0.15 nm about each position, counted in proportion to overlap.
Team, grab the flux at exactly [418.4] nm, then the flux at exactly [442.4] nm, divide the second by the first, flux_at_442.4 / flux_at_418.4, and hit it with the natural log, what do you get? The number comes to 0.17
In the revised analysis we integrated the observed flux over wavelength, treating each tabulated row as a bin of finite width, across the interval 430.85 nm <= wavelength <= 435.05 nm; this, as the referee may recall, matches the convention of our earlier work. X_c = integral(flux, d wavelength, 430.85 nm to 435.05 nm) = 3.5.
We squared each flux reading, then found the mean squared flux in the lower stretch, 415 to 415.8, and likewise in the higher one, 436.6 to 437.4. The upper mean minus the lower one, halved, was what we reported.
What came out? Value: 0.11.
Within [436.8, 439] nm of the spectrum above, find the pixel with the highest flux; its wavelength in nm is 437.9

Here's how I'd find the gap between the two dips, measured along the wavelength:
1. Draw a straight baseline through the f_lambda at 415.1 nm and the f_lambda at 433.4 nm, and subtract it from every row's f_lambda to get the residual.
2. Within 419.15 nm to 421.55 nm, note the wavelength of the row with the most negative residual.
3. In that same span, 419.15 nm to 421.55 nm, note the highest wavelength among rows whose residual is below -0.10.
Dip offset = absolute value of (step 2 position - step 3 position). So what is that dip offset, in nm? 0.00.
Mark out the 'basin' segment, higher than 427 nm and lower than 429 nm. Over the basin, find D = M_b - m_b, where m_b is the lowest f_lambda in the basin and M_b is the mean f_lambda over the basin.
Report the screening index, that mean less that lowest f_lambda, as 0.15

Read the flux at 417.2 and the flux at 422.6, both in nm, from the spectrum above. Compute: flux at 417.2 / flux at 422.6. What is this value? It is 2.18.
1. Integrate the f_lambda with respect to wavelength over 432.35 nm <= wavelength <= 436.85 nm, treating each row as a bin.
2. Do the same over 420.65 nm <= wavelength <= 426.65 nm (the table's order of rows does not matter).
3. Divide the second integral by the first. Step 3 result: 1.1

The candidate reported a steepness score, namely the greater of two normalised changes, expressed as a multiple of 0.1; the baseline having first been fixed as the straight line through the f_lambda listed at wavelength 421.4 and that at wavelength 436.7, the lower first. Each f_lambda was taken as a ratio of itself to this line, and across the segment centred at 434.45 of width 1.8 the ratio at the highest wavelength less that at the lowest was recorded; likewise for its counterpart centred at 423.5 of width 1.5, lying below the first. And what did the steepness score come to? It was 2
